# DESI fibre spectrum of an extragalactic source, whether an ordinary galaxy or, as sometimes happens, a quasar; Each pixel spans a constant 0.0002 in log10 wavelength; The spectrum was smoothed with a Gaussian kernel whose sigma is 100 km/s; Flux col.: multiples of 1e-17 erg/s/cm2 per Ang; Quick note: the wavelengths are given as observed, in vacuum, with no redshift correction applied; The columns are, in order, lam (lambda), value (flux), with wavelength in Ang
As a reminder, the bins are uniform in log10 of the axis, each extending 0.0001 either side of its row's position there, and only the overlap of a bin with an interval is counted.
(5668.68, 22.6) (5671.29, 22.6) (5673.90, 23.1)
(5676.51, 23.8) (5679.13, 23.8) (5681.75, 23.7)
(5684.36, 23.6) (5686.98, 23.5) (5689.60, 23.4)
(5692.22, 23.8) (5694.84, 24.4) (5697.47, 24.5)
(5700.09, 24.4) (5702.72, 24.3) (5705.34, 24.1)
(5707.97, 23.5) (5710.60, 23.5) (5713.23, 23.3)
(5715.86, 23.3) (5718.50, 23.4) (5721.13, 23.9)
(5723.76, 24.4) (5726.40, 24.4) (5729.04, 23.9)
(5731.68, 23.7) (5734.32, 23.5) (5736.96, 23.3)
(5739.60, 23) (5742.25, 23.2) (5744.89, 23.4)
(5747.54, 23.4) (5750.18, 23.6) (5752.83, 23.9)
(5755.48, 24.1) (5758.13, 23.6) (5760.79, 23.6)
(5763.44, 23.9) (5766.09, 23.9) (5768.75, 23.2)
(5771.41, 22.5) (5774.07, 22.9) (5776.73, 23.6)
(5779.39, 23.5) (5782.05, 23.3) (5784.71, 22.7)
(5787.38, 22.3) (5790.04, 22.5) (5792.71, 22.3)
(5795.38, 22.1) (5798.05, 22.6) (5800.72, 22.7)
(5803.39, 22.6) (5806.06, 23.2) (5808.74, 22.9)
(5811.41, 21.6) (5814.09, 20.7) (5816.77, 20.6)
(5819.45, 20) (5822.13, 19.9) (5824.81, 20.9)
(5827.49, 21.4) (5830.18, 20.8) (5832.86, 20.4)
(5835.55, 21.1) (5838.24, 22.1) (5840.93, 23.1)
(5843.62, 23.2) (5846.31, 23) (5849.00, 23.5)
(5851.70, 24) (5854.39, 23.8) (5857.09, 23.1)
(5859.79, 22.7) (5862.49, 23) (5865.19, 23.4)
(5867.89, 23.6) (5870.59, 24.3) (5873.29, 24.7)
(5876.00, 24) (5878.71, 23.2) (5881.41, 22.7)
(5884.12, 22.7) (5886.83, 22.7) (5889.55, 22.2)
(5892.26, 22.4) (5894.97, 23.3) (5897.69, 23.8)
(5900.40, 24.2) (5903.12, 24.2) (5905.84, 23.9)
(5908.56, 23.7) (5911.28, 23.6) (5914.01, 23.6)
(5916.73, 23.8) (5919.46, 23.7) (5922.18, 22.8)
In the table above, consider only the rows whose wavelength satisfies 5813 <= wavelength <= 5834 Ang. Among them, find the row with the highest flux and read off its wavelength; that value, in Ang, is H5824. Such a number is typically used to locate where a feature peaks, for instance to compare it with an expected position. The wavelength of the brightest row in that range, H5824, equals 5827.49 Ang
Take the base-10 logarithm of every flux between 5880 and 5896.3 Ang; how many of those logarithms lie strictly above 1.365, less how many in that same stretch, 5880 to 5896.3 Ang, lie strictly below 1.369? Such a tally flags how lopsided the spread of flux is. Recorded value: -5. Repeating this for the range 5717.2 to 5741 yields 6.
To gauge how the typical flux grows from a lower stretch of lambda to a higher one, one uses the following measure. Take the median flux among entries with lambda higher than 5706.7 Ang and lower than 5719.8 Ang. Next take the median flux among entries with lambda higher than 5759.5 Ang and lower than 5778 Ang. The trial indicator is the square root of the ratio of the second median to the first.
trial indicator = 1.00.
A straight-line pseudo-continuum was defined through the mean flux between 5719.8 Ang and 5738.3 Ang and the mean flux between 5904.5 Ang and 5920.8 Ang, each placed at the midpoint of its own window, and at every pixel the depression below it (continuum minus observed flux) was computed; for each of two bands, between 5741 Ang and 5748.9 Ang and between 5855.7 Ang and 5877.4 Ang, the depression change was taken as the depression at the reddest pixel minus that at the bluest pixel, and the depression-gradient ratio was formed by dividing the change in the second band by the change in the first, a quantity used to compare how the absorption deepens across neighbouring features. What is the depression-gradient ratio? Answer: 4.5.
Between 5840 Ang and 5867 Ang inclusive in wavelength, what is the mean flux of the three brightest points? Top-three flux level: 23.8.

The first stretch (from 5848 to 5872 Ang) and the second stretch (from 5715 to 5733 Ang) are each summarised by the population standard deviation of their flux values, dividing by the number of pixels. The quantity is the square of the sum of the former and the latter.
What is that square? 0.77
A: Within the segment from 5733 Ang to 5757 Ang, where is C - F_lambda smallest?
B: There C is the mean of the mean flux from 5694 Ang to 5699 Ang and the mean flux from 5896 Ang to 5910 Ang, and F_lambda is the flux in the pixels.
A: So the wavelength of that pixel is 5755.48 Ang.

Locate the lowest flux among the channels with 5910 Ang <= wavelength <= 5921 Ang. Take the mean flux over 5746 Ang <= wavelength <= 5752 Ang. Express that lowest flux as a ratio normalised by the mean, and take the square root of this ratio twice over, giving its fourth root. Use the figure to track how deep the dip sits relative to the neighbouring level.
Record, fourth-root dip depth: 1.00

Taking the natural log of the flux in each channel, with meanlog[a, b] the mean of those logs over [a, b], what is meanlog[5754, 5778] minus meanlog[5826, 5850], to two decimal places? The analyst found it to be 0.06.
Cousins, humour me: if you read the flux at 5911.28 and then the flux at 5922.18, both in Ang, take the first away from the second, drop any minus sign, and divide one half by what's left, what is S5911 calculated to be 0.6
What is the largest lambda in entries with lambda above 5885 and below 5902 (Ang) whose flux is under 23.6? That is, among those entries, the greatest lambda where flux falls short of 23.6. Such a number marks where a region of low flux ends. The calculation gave 5894.97 Ang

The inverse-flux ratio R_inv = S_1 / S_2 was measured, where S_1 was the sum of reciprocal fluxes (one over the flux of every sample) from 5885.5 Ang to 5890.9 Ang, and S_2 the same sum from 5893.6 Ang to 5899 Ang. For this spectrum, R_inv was 1.05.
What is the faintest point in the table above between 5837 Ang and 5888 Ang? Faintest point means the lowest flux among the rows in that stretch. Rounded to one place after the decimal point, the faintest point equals 22.1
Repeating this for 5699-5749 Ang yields 23.0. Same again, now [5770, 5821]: 20.0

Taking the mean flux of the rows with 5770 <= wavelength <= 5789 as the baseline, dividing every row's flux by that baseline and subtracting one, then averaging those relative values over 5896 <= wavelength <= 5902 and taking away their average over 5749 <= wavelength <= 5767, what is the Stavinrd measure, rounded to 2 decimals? 0.01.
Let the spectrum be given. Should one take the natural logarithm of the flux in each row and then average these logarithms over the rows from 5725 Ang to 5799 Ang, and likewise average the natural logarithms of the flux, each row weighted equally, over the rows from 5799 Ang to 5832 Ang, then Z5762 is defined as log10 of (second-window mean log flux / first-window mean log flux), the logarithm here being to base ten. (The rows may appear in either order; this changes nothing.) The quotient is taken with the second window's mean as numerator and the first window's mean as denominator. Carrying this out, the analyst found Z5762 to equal -0.012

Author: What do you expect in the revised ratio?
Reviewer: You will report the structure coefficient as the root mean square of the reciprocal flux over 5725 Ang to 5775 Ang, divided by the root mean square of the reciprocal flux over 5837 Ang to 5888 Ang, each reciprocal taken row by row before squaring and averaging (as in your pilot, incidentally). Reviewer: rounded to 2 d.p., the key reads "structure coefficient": 0.99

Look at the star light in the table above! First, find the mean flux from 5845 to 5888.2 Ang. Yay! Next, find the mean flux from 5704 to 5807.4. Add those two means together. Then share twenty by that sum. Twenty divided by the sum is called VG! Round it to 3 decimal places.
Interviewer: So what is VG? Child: 0.428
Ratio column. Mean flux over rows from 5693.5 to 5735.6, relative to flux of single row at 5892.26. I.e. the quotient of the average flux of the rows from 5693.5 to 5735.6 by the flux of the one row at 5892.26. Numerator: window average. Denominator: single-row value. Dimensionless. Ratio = 1.07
